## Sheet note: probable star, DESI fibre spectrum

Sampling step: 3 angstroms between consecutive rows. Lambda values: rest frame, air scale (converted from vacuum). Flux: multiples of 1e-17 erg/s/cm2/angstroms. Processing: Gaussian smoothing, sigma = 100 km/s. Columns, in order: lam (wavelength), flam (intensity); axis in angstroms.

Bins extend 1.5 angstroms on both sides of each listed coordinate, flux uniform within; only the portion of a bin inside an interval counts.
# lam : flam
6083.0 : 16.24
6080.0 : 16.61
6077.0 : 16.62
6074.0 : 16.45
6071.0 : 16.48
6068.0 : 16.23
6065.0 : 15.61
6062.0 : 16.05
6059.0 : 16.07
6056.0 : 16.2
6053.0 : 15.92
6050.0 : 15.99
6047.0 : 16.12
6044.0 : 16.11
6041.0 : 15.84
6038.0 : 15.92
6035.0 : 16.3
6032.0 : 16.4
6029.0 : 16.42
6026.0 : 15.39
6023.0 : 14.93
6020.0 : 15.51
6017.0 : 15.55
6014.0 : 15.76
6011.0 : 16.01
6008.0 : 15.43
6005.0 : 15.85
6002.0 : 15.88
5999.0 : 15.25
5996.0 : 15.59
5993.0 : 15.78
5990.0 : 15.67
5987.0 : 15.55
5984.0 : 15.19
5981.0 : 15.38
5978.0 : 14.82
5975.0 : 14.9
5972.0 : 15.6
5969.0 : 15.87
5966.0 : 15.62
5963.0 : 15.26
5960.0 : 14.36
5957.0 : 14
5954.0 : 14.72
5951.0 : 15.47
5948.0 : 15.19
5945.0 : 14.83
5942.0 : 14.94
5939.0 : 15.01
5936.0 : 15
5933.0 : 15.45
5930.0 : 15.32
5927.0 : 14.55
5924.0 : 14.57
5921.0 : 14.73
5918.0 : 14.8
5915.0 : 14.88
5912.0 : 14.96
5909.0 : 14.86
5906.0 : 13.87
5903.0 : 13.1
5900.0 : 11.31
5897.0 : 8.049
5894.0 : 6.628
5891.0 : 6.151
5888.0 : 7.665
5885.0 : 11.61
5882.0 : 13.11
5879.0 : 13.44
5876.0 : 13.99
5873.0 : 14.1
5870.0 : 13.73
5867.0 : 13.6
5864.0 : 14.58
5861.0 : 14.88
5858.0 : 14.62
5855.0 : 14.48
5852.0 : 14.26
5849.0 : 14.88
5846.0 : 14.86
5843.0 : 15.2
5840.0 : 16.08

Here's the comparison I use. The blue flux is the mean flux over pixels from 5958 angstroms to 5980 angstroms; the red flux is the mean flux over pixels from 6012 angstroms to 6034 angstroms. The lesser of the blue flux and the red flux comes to 15.2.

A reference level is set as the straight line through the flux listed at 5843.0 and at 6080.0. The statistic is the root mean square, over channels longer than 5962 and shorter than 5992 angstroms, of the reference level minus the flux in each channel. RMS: 0.69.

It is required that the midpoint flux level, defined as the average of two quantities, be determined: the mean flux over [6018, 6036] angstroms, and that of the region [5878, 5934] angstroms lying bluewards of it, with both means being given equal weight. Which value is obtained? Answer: 14.2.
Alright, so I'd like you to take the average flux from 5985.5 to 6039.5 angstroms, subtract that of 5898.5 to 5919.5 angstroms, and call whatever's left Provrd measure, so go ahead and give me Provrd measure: 1.8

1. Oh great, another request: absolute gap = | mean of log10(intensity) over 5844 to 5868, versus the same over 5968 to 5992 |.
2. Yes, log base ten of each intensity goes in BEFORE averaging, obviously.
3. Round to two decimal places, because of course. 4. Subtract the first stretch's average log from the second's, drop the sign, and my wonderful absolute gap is 0.02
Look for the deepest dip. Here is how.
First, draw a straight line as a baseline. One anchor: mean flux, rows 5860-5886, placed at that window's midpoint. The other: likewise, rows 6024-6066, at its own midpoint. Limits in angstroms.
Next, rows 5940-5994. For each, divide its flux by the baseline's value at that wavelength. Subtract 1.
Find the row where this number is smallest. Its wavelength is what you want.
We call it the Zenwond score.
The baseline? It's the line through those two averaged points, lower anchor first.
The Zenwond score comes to 5957.0 angstroms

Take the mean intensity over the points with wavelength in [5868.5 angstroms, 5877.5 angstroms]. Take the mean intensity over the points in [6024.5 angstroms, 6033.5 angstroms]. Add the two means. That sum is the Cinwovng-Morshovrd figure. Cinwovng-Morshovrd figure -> 30.0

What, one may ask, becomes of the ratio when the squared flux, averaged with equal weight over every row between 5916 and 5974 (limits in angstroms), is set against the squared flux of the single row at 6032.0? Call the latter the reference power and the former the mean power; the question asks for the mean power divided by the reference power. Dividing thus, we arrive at 0.839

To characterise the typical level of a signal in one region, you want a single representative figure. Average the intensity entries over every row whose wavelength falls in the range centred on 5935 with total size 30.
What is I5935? 15.0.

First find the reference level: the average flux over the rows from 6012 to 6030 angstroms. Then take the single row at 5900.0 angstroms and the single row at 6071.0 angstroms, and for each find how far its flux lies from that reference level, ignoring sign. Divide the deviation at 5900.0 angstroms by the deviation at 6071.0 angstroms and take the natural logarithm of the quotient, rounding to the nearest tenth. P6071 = 1.6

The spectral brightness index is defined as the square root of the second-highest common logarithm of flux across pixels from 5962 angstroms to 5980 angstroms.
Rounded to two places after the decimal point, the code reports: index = 1.09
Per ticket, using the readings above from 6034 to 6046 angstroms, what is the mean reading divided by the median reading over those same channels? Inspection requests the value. 1.00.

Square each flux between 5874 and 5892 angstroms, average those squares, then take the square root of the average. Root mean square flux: 11.4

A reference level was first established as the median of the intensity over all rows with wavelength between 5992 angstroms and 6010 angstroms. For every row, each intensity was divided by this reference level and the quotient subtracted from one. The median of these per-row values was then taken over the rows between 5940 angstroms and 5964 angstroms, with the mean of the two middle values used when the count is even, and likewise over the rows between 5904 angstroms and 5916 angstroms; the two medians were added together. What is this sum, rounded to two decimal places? 0.10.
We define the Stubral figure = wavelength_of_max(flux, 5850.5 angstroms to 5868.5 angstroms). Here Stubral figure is 5861.0 angstroms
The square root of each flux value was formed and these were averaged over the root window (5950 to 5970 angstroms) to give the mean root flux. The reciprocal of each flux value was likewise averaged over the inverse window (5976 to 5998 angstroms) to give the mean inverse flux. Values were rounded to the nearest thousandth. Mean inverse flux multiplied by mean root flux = 0.251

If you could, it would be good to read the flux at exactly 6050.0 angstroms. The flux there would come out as 15.99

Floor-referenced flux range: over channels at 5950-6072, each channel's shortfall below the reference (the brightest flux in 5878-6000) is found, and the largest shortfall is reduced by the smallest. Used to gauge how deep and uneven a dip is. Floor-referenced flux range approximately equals 2.48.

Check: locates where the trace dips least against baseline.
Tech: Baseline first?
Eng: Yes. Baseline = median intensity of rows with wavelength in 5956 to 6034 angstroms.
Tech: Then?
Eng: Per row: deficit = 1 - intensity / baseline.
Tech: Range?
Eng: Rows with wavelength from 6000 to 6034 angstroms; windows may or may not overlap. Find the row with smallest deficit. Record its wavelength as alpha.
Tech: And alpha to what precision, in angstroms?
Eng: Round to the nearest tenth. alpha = 6029.0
